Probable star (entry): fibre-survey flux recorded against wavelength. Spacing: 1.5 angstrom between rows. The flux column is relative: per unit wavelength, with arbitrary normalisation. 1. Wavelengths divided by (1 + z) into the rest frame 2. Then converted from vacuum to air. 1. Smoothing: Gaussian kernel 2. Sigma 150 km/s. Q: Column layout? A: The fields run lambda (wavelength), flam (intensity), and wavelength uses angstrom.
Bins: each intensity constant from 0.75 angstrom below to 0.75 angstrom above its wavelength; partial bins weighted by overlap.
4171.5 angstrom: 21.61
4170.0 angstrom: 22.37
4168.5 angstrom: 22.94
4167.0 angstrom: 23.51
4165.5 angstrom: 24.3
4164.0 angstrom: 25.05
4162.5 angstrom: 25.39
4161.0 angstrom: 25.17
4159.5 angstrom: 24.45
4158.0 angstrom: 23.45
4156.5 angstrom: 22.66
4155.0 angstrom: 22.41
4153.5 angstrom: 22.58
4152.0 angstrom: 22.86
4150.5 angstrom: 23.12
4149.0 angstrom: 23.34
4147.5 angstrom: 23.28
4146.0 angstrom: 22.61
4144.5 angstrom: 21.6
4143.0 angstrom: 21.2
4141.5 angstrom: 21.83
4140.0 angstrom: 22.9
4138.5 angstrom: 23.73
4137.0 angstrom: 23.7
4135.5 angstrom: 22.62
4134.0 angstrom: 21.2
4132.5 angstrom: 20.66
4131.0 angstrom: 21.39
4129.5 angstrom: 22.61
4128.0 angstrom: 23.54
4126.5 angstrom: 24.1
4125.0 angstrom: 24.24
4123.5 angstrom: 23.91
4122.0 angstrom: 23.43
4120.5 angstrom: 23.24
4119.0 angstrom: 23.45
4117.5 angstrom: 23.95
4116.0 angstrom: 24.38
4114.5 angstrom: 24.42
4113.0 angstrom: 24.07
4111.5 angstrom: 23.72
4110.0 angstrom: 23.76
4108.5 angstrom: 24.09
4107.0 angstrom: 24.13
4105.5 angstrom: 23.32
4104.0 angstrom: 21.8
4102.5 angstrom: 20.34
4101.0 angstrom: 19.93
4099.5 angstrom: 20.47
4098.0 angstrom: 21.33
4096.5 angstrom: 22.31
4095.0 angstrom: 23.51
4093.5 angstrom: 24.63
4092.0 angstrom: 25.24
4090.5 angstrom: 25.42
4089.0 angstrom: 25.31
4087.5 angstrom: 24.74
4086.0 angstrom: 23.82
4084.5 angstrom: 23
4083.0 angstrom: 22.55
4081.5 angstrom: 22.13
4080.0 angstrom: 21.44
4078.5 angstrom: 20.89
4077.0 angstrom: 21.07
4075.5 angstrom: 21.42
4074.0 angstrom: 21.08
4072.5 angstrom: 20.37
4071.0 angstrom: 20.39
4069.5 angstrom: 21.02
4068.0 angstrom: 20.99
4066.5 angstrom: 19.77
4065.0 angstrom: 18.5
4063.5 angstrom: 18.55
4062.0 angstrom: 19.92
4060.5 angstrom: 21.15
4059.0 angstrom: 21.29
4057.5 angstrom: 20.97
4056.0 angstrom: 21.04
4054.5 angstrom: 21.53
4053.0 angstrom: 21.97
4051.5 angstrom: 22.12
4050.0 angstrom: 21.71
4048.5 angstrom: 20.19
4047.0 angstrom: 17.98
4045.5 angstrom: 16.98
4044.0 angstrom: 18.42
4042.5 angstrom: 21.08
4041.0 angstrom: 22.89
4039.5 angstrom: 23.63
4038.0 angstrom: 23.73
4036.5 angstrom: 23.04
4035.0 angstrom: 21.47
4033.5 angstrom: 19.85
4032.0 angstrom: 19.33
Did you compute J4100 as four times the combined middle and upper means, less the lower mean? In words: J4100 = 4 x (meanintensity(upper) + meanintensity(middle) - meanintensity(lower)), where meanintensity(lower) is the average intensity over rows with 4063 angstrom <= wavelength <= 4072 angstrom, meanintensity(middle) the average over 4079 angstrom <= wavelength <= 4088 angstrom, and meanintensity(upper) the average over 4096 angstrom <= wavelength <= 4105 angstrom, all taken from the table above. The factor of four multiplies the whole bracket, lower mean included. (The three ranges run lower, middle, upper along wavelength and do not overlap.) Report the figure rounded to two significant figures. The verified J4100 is 96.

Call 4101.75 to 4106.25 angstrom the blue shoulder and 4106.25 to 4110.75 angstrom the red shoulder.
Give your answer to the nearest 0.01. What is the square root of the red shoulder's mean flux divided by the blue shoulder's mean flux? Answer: 1.05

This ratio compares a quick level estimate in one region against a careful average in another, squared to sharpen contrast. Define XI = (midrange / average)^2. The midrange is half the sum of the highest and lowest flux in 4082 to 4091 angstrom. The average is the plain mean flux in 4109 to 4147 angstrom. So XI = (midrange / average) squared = 1.1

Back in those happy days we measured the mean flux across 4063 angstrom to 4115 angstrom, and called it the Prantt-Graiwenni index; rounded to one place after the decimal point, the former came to 22.3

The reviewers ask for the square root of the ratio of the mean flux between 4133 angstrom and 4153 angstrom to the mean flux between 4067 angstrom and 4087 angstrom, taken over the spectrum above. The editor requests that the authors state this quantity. 1.02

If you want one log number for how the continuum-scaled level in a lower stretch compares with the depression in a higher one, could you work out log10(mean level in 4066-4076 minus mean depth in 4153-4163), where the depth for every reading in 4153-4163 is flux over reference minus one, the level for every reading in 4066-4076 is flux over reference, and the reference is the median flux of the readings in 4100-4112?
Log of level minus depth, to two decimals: -0.06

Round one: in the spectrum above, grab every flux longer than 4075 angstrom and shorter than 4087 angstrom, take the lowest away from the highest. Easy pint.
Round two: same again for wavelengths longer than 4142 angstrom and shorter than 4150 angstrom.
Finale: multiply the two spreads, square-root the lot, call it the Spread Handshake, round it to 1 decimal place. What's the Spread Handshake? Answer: 2.5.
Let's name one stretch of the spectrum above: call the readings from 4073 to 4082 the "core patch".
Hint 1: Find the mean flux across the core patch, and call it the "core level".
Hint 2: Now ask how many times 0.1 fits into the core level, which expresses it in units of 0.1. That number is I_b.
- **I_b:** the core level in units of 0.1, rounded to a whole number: 213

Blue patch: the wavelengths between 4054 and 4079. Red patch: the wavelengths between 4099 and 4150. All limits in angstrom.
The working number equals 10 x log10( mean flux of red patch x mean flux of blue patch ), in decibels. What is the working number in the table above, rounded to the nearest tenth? 26.7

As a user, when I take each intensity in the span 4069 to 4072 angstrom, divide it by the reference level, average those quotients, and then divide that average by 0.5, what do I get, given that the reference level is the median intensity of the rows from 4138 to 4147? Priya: 1.86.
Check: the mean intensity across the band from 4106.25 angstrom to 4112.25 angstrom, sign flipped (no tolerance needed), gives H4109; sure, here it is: -23.9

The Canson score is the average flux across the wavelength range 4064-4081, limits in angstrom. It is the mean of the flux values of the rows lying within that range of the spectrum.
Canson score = 20.6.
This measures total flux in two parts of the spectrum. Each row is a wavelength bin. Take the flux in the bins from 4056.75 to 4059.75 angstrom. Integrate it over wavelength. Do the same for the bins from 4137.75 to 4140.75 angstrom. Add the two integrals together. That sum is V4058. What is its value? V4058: 133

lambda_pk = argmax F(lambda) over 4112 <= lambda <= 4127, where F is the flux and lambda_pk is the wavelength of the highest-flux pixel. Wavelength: 4114.5 angstrom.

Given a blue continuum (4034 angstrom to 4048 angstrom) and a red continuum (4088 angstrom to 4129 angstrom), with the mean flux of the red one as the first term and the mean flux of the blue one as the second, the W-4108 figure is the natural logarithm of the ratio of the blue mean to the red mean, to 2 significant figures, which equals -0.11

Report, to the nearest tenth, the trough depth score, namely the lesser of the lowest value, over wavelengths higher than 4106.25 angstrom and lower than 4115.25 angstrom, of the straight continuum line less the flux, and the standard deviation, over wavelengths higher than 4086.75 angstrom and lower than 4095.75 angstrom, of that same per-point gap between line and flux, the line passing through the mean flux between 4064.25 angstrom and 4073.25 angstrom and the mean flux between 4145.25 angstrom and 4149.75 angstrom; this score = -2.6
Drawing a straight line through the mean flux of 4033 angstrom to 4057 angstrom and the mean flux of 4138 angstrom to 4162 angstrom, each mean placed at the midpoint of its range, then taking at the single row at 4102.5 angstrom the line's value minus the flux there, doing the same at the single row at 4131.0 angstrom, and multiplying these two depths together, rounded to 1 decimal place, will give 2.2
